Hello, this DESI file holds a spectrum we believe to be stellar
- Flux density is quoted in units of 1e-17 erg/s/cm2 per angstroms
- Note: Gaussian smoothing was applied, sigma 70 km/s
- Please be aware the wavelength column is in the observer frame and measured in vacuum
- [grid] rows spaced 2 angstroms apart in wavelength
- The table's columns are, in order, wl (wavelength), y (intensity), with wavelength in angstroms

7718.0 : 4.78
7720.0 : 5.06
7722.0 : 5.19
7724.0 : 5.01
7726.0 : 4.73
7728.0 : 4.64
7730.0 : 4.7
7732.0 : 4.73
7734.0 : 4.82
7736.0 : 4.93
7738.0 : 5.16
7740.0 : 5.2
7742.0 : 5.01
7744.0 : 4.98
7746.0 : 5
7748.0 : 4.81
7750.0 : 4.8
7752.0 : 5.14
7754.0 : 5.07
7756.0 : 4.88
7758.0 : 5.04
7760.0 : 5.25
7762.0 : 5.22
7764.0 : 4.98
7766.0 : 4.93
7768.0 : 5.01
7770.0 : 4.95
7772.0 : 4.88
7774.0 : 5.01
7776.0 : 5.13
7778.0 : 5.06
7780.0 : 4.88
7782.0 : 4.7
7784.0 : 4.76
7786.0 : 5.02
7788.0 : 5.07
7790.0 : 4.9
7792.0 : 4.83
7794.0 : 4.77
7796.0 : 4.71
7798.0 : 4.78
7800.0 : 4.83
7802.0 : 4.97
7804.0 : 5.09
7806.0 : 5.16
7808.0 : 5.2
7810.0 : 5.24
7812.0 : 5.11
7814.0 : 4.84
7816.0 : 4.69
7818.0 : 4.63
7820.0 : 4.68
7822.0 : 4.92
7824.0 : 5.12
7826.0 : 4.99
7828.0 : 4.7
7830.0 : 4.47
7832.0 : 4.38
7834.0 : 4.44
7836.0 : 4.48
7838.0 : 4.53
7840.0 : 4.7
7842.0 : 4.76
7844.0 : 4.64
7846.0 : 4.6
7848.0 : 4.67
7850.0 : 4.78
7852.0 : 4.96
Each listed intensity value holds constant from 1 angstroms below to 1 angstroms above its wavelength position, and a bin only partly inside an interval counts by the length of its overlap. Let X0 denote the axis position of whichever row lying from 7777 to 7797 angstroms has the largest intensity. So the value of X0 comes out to 7788.0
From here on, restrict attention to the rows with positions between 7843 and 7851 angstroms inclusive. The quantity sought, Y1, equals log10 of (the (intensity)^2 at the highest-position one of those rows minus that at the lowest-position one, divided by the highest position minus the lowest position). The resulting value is -0.7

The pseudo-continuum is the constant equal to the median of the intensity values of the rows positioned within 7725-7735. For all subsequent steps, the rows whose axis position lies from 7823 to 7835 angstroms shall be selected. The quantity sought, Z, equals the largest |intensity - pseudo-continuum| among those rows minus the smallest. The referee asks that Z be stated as 0.360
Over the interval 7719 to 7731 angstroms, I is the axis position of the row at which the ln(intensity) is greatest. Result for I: 7722.0 angstroms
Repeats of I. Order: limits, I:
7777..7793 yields 7788.0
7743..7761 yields 7760.0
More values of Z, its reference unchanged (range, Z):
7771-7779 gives 0.250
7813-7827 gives 0.350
